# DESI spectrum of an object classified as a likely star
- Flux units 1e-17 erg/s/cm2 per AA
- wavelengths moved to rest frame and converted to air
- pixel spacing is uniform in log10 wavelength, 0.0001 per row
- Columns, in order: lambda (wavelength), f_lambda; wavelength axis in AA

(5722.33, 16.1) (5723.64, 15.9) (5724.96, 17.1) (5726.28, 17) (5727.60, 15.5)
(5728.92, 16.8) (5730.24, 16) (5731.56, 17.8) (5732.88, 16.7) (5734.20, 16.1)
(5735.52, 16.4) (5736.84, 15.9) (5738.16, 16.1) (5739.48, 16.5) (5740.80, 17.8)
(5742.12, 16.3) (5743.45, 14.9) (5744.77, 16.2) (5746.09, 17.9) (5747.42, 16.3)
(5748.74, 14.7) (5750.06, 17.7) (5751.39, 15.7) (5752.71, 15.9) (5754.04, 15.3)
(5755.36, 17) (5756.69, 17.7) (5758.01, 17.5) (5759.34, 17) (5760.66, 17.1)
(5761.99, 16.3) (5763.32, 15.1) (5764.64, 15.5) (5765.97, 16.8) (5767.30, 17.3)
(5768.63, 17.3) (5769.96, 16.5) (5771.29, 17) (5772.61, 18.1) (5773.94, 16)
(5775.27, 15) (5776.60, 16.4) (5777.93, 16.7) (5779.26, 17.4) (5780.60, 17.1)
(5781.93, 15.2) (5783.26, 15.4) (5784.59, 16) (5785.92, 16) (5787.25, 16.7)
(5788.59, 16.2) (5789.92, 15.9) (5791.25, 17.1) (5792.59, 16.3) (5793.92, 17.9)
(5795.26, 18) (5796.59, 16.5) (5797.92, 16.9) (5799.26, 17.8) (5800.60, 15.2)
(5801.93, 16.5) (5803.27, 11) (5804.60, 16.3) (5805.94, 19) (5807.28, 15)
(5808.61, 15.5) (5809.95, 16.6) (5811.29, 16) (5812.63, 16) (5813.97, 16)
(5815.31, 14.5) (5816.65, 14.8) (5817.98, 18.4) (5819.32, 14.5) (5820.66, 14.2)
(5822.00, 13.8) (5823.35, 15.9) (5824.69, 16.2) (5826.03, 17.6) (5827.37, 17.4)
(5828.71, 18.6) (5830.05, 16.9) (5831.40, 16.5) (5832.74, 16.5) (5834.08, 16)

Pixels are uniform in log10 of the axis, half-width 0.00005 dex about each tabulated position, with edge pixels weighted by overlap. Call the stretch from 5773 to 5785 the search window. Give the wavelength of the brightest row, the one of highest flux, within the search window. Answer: 5779.26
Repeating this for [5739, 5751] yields 5746.09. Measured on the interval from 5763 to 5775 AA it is 5772.61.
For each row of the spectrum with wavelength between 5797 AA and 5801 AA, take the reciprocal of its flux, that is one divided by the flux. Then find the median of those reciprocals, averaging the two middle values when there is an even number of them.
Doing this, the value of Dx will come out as 0.0592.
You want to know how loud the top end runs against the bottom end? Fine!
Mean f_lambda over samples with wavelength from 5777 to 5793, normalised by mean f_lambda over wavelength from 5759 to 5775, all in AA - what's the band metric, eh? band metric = 0.98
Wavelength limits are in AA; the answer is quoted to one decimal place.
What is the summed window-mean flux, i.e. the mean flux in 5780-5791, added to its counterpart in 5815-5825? 31.4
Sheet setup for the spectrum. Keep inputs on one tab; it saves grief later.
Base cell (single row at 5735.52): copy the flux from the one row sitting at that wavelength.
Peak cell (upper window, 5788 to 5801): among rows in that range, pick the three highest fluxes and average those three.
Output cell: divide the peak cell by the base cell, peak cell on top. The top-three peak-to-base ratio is 1.09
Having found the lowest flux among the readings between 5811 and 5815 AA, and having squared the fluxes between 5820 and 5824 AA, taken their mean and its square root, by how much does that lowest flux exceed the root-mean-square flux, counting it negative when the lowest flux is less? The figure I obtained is 1.3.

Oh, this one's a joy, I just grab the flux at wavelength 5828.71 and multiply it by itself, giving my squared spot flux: 346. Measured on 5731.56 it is 317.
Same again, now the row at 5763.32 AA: 228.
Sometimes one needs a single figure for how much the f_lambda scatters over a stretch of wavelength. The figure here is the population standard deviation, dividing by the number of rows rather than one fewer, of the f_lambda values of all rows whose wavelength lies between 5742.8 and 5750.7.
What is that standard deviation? 1.23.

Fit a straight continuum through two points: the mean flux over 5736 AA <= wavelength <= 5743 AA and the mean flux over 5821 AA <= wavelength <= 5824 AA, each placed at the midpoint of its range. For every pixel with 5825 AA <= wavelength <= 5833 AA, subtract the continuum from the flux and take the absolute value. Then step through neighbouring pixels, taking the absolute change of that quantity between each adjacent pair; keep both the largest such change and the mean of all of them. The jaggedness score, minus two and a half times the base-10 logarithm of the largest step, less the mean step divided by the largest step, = -0.97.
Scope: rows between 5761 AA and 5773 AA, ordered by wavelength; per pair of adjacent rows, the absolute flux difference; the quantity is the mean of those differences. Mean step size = 0.7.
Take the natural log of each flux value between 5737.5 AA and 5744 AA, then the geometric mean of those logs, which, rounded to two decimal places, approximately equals 2.79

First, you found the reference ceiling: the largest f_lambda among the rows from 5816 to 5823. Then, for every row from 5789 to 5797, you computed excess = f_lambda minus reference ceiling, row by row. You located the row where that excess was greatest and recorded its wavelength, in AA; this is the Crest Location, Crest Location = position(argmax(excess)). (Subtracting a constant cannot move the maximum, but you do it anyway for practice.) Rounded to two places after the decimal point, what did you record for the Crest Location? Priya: 5795.26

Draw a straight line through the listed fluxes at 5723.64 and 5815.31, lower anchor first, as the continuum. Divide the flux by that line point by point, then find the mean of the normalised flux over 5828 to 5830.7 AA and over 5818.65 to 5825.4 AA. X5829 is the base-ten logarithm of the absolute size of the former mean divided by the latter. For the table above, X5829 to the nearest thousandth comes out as 0.079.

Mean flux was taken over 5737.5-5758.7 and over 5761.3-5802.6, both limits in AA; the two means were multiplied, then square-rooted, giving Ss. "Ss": 16.5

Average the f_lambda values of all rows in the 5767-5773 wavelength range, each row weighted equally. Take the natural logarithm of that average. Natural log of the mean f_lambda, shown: 2.85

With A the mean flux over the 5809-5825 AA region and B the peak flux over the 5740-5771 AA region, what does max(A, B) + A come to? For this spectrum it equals 33.5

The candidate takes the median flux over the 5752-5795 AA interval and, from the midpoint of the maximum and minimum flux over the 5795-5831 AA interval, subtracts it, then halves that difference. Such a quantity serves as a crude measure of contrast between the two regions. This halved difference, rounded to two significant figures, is -0.80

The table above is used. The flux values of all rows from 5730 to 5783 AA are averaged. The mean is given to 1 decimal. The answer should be 16.5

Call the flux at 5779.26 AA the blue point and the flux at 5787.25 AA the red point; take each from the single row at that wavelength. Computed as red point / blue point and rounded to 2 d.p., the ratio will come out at 0.96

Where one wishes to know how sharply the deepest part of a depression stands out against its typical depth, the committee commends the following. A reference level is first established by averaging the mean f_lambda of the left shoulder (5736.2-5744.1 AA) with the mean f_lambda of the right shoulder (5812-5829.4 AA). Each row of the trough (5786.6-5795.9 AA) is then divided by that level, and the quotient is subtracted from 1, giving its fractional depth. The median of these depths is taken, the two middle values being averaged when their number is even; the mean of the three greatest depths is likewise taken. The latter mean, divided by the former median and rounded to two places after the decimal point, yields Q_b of 0.02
